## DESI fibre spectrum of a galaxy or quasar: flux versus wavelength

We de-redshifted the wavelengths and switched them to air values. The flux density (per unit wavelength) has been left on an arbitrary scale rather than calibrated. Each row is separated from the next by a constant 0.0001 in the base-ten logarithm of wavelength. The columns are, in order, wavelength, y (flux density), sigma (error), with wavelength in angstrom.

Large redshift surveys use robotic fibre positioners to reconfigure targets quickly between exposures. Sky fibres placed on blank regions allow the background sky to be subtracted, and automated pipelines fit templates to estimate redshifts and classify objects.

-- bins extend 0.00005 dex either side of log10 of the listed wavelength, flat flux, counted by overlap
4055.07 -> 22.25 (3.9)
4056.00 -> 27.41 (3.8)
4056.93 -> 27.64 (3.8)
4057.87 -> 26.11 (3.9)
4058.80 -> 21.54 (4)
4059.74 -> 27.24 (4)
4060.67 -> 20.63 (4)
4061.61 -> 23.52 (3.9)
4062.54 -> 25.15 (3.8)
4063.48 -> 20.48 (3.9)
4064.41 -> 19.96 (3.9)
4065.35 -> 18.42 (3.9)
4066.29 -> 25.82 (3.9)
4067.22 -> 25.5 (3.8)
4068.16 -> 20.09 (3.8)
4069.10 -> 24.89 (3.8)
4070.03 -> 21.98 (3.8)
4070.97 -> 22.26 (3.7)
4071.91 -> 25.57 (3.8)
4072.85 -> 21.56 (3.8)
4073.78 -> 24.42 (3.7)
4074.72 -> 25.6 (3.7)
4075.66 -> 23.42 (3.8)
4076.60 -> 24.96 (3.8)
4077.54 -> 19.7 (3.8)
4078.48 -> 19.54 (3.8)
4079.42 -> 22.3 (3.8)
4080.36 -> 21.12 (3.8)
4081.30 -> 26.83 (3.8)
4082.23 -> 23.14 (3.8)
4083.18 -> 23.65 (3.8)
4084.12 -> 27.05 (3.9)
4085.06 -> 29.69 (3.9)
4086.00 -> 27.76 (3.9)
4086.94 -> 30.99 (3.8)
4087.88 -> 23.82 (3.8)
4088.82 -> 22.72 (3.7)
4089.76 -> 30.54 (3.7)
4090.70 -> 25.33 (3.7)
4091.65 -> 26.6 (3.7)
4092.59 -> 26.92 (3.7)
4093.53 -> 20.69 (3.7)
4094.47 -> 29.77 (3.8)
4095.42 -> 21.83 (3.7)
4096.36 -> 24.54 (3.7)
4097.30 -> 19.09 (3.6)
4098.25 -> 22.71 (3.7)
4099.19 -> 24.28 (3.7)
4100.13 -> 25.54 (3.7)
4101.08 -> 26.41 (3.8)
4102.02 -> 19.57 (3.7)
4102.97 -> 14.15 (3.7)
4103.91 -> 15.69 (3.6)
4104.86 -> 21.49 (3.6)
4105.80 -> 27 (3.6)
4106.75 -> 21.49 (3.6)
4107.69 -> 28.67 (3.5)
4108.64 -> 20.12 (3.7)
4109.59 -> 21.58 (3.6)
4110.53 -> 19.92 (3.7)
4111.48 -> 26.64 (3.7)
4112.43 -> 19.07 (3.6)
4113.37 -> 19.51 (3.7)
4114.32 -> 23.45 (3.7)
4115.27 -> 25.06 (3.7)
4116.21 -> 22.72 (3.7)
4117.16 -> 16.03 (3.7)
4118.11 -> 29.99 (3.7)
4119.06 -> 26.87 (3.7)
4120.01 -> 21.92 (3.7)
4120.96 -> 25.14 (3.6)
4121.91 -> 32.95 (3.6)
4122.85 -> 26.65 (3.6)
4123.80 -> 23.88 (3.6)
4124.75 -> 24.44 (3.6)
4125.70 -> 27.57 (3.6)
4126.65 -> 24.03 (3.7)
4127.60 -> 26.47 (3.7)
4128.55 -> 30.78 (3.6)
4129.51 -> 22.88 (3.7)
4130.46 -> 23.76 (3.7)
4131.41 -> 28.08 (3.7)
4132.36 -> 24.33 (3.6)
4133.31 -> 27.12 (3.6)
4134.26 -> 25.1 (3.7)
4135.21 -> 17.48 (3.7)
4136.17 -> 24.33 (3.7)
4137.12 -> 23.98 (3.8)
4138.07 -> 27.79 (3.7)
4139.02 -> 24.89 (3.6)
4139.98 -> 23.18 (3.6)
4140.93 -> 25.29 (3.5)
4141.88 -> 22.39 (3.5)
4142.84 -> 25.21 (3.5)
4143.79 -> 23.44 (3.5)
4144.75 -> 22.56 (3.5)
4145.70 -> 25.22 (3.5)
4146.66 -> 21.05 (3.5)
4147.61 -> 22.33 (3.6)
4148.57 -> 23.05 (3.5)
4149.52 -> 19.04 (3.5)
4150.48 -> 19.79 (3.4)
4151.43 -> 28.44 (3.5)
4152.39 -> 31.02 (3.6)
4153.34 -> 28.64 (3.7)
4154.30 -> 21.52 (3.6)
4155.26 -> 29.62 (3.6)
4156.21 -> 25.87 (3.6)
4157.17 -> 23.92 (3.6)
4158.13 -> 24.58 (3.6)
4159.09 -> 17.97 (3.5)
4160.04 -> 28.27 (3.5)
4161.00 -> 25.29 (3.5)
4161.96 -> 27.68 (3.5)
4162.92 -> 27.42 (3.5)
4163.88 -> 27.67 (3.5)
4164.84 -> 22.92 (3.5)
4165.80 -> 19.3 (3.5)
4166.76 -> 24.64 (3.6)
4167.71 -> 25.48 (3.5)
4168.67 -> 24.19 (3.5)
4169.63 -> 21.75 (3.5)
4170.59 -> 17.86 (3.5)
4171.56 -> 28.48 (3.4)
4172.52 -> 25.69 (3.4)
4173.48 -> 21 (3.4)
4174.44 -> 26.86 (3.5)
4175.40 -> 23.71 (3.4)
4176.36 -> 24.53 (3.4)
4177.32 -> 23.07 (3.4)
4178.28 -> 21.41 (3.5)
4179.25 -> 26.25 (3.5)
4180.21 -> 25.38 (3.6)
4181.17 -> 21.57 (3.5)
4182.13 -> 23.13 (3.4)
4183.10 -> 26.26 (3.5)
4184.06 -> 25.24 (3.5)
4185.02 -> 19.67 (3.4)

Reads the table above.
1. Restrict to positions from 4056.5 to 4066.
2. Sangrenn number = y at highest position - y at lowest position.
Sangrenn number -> -9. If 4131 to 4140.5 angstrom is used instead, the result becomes -5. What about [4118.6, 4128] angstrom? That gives 0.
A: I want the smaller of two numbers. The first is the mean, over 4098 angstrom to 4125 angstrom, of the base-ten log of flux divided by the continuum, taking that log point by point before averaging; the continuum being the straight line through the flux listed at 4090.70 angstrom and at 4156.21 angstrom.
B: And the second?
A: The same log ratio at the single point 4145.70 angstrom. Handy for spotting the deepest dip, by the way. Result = -0.049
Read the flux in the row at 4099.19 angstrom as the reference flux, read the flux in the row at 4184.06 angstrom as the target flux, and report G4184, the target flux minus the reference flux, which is 1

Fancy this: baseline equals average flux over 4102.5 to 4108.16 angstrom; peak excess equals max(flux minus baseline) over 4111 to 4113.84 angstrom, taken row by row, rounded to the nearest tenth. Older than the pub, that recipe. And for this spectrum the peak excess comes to 5.2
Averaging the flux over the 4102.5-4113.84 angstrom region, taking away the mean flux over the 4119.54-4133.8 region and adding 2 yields -2.7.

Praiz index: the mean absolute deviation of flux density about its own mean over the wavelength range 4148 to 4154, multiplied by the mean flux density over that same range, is 109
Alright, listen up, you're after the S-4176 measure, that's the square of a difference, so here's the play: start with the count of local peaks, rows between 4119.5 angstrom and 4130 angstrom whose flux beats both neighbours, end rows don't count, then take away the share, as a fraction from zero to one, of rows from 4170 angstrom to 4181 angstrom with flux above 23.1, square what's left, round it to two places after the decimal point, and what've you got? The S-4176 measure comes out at 5.59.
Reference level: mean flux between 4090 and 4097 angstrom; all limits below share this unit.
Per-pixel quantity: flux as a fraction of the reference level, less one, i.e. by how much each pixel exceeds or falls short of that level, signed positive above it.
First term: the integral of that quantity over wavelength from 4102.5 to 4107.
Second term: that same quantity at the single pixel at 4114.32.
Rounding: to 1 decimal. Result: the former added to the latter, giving -1.0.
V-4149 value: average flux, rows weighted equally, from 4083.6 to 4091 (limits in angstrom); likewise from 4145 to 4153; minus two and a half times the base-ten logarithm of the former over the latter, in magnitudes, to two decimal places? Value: -0.15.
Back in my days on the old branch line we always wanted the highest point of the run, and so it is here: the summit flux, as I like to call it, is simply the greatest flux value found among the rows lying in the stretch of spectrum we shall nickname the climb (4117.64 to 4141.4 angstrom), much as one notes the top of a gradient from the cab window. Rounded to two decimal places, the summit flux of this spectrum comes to 32.95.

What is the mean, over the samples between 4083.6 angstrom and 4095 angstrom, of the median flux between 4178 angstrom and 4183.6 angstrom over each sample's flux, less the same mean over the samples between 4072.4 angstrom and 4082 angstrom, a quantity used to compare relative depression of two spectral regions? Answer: -0.15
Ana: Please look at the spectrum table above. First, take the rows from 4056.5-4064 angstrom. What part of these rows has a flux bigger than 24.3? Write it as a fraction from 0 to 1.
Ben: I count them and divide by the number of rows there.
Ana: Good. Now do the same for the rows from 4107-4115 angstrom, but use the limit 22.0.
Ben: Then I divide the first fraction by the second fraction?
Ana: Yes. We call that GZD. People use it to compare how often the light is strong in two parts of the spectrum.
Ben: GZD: 1.3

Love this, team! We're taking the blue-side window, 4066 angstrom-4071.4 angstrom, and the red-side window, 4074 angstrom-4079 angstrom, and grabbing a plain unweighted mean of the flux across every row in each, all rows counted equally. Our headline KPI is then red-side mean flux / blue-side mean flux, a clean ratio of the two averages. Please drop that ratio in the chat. 0.97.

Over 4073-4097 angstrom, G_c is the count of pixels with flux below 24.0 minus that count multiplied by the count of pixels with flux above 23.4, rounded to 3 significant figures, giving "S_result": -176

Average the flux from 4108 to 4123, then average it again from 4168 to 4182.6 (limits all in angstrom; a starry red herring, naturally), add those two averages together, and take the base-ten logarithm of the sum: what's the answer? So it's 1.67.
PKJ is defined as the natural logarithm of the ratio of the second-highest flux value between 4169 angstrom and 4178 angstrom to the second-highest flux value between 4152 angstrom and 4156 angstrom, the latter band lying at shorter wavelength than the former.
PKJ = -0.10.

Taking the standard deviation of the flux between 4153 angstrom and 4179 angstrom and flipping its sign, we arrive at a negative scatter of -3.2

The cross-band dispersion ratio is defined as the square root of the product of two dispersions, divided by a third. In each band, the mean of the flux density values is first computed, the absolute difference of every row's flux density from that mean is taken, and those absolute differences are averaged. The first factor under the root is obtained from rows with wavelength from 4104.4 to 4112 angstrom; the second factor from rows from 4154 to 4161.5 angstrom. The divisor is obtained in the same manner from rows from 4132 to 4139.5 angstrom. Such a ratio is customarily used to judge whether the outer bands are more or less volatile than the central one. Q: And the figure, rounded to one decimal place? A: 1.5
